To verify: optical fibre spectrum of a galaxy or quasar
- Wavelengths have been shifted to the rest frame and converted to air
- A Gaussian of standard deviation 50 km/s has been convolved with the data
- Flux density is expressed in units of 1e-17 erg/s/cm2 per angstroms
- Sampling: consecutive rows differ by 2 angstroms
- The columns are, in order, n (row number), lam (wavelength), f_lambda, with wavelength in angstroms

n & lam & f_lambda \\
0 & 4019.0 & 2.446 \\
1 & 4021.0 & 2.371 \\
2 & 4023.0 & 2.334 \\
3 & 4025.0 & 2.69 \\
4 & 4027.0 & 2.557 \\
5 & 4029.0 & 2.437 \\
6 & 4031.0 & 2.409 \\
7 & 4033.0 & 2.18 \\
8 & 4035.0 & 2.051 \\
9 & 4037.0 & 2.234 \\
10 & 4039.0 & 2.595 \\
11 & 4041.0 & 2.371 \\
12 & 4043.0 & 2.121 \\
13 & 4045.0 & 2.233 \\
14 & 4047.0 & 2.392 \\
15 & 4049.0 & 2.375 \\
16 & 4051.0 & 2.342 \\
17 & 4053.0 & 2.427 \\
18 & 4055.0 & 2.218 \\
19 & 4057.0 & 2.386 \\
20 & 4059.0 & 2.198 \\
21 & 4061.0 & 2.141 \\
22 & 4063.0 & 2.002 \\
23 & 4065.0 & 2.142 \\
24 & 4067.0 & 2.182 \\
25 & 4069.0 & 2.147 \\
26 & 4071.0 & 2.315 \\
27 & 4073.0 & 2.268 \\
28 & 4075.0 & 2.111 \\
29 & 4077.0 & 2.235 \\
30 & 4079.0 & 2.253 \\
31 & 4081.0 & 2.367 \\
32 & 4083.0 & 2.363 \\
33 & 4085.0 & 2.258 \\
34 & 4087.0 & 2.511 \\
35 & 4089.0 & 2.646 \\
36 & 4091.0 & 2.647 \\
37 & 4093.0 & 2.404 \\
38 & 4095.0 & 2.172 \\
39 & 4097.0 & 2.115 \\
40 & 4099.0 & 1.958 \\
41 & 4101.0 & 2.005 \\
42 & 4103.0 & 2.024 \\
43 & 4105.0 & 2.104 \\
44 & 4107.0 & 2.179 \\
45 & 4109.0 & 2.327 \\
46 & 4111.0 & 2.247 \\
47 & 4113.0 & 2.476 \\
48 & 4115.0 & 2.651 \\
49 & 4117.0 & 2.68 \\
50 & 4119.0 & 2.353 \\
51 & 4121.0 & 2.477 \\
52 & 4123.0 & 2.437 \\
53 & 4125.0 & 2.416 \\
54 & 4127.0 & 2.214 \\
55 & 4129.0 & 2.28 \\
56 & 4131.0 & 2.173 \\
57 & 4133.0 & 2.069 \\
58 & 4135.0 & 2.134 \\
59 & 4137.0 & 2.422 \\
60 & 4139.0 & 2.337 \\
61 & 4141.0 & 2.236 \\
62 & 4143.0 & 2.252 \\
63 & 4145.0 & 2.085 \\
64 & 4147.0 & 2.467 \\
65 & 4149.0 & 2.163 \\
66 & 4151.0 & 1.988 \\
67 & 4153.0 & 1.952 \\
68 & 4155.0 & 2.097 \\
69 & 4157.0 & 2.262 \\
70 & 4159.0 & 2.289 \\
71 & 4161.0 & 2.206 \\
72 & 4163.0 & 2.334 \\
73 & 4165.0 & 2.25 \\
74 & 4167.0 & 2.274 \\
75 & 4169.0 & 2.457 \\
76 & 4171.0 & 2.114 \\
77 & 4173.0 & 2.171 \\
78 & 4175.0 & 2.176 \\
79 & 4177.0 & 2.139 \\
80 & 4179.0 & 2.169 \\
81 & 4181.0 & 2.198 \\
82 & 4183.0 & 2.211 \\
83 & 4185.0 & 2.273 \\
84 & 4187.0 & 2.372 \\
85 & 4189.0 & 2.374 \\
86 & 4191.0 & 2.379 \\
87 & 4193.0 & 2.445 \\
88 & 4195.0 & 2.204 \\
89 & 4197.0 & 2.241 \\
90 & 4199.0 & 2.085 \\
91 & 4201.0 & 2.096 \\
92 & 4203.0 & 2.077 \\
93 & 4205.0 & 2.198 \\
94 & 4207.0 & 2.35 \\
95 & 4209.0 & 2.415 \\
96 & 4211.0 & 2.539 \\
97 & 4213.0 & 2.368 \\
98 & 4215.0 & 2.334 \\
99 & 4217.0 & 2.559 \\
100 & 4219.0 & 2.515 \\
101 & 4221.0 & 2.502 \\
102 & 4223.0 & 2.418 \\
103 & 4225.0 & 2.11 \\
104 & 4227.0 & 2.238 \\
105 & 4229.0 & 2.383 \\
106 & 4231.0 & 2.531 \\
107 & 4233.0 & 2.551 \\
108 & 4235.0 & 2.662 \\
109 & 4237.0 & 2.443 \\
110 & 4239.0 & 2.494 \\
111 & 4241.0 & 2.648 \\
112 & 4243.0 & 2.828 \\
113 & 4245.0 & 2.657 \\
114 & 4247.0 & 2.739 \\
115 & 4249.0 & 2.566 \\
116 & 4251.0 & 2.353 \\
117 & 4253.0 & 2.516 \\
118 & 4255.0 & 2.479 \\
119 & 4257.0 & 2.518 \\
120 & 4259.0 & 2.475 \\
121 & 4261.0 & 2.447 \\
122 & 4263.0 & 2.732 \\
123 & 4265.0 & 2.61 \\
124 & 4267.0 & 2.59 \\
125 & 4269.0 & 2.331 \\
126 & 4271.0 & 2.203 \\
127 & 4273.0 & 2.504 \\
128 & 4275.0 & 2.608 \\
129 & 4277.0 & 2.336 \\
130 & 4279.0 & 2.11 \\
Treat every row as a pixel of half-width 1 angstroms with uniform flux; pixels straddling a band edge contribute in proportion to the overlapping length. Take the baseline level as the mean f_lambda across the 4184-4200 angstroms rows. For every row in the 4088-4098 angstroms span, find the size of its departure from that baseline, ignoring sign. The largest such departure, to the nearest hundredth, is 0.35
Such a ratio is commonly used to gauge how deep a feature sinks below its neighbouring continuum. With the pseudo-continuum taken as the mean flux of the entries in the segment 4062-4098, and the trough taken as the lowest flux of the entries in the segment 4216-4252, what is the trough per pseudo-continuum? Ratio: 0.92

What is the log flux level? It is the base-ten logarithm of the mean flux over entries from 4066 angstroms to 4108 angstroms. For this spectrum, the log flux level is 0.352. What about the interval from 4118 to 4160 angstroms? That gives 0.351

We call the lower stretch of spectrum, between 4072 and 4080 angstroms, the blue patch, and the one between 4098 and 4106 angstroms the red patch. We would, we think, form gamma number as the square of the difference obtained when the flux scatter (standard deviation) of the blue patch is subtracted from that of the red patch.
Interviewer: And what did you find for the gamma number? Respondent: 0.0001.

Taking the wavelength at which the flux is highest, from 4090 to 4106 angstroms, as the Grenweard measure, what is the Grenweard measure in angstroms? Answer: 4091.0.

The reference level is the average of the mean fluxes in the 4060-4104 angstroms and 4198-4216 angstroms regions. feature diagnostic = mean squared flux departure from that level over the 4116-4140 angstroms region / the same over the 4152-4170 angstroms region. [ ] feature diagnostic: 1.7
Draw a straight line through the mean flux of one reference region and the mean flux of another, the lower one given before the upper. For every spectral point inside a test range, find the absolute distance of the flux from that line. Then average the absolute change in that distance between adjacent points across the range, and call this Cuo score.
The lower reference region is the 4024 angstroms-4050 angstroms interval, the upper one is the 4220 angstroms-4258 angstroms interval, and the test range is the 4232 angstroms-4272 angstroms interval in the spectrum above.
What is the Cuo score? 0.10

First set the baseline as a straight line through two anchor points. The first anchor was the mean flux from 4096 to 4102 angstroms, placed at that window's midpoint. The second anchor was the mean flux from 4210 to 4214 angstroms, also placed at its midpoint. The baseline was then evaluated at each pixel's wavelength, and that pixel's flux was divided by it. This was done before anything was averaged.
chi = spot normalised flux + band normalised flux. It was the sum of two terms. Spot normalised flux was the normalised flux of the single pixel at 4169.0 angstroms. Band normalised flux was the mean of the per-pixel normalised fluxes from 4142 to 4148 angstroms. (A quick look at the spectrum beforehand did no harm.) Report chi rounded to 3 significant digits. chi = 2.10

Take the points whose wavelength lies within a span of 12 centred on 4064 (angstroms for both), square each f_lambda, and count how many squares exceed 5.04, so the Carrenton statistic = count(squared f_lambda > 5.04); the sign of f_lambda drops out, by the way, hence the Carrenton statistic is 0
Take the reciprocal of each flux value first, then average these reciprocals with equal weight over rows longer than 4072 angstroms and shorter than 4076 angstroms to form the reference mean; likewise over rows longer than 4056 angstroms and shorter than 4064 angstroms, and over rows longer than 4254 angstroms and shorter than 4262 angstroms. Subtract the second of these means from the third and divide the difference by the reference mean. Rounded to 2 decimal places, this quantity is -0.12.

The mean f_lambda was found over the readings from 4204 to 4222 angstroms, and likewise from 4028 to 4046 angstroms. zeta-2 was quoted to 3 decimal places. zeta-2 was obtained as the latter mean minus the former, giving -0.128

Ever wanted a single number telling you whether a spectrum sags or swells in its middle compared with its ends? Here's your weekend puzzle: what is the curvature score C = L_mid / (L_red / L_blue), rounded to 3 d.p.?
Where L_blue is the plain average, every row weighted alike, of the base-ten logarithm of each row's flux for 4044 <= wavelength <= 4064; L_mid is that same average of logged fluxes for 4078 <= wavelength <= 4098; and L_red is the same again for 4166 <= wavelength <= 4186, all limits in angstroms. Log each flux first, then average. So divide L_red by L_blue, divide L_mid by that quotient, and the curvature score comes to 0.385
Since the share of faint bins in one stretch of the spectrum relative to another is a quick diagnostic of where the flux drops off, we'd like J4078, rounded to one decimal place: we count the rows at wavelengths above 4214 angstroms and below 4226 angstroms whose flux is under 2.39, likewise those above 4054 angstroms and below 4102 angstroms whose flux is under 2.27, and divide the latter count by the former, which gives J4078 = 8.0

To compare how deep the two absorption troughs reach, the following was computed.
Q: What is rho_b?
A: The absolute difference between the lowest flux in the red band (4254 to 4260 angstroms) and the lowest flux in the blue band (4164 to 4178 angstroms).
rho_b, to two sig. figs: 0.36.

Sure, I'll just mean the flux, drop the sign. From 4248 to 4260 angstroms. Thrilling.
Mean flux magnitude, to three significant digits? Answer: 2.48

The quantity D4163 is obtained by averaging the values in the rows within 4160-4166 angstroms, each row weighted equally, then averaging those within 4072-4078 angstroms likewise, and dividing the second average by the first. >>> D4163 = 0.97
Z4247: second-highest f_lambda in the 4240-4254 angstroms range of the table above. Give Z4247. 2.739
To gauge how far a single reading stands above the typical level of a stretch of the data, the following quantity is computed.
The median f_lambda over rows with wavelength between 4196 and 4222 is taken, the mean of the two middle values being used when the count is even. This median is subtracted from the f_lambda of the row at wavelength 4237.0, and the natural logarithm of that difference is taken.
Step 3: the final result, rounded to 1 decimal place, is -2.4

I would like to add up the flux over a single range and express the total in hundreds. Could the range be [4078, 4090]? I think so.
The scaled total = 0.144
